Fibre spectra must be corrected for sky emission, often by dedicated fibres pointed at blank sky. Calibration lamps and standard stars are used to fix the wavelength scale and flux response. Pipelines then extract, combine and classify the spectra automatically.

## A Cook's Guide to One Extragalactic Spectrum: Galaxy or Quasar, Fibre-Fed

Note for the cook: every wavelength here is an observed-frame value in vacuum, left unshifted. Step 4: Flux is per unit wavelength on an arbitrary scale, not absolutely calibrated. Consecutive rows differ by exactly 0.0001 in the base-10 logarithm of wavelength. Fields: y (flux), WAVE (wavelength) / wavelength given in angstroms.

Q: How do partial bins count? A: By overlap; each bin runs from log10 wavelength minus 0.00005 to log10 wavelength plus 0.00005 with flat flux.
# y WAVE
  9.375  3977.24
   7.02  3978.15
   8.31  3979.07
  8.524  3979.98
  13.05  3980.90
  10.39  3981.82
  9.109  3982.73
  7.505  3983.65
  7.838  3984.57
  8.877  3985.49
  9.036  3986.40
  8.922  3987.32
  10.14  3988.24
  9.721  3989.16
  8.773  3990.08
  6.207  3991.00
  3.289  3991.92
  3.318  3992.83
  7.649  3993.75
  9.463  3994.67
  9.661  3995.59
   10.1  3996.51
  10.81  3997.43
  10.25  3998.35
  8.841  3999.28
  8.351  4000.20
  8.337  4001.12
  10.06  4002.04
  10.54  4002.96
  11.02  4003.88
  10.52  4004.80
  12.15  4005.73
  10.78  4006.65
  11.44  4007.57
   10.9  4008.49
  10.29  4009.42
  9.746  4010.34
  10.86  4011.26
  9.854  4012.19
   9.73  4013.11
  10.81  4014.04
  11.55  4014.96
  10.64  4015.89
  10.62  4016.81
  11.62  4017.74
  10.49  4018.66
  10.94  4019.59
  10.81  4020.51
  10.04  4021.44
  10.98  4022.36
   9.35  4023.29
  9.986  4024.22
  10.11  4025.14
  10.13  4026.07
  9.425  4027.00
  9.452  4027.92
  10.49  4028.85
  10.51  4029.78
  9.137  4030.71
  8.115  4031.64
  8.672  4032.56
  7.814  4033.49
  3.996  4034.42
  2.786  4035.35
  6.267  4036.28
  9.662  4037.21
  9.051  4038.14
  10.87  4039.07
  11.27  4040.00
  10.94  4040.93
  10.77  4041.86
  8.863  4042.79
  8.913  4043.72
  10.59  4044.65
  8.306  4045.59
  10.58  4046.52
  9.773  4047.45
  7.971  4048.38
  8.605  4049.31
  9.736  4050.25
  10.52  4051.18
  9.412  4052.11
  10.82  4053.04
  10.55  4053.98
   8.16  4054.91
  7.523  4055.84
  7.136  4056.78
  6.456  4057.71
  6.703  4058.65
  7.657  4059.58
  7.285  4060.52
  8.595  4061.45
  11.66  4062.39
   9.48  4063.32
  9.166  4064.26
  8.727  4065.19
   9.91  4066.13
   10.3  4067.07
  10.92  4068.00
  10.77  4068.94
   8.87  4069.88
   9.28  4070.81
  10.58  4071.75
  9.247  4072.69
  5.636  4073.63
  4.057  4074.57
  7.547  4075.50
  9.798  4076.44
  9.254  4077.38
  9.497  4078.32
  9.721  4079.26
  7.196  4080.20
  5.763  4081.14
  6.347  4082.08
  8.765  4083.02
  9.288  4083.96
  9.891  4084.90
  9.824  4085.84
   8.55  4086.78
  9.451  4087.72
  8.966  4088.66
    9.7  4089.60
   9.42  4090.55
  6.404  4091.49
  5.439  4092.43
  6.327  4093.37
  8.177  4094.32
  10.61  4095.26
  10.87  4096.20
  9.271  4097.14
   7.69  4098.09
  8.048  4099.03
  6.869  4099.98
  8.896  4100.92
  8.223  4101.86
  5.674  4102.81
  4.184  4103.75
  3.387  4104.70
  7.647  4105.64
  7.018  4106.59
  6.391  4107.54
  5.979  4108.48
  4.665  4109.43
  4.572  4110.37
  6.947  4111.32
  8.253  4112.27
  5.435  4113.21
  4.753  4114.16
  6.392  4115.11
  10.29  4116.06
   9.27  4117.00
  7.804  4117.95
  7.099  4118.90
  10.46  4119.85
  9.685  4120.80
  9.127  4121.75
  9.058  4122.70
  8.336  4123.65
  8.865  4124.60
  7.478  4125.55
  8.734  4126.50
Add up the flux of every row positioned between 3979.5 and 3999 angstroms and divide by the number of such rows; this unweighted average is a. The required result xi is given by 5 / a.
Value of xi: 0.575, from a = 8.7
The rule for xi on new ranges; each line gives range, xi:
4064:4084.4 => 0.577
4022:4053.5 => 0.542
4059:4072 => 0.526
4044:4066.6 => 0.557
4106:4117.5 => 0.750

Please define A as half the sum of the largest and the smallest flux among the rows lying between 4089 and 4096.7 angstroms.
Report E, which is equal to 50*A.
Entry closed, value 408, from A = 8.2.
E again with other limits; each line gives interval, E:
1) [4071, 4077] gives 366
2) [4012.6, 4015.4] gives 532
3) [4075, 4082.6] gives 389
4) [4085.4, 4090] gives 459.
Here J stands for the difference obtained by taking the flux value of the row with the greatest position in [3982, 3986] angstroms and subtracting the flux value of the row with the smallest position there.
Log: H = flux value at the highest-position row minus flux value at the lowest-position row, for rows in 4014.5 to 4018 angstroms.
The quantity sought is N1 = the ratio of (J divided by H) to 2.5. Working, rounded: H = 0.1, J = 0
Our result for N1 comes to -1.3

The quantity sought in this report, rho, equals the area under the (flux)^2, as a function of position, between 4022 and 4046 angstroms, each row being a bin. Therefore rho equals 2078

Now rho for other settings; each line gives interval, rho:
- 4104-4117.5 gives 611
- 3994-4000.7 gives 618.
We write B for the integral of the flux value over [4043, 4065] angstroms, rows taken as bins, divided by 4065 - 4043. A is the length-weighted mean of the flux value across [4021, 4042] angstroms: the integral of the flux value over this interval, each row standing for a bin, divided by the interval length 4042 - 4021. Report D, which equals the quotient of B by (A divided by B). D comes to 8.8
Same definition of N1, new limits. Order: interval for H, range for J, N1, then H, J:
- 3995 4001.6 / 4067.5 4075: 2.1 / -1.3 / -7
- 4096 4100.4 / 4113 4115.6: -0.1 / -4.0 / 1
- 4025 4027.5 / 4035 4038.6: -3.7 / -0.7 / 6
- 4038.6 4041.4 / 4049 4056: -6.2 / 0.1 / -1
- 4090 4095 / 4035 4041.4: -2.6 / -1.2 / 8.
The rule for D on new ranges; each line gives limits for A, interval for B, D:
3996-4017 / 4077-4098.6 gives 7.0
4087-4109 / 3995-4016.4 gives 14.0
